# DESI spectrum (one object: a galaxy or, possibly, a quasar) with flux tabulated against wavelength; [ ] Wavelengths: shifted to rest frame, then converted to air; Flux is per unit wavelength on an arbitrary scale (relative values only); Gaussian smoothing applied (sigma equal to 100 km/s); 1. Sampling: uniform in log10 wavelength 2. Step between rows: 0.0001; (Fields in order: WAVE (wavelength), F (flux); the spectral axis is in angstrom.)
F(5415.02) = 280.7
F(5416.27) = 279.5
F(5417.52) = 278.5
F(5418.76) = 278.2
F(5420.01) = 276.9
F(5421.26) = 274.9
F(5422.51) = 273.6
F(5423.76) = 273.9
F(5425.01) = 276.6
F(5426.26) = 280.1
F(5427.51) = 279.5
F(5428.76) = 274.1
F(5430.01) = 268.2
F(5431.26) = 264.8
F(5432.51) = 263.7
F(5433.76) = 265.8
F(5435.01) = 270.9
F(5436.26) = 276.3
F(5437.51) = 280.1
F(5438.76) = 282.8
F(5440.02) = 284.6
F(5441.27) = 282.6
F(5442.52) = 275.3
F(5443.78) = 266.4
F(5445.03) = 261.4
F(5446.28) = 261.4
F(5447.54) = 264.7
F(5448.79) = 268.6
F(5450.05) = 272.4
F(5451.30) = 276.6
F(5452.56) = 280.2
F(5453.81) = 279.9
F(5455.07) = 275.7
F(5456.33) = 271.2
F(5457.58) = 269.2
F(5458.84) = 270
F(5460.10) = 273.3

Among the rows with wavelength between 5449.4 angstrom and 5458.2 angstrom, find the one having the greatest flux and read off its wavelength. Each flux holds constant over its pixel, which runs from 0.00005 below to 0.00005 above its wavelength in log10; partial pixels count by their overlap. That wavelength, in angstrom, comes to 5452.56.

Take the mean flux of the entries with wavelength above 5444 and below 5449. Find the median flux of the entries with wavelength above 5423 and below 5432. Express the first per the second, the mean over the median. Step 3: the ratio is 0.96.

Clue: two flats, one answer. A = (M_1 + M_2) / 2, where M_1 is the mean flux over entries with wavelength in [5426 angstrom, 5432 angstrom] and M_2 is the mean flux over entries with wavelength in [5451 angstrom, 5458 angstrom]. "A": 274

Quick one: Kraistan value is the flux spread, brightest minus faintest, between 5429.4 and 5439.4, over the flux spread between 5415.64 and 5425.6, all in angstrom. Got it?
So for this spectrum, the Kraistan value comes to 3.2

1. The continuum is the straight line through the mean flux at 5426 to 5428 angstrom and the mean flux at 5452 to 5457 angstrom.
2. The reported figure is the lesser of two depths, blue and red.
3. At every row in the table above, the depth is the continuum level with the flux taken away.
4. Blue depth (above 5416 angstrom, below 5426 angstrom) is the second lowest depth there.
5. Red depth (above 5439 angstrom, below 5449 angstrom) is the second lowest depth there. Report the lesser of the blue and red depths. -4.4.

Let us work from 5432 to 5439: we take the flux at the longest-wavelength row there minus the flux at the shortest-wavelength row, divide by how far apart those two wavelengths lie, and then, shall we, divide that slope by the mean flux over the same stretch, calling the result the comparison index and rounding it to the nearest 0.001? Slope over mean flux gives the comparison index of 0.011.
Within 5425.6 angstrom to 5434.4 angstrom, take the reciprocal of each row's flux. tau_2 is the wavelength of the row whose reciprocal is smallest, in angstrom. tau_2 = 5426.26 angstrom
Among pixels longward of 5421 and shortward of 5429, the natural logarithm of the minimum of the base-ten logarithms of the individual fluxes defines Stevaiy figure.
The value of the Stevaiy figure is 0.891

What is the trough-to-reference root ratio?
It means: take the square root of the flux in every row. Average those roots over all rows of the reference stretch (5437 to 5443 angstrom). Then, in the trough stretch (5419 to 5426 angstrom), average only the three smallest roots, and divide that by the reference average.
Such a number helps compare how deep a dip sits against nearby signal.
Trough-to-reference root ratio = 0.99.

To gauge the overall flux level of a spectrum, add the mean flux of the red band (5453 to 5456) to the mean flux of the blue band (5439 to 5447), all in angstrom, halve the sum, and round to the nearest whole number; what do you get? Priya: 275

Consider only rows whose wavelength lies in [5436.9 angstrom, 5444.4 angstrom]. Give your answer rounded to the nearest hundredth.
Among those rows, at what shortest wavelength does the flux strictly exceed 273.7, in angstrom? 5437.51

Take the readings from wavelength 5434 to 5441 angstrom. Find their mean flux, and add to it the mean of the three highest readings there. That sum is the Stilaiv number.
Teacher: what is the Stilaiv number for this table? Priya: 561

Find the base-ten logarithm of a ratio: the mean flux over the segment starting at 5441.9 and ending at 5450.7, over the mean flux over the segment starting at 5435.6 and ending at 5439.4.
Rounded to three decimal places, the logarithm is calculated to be -0.020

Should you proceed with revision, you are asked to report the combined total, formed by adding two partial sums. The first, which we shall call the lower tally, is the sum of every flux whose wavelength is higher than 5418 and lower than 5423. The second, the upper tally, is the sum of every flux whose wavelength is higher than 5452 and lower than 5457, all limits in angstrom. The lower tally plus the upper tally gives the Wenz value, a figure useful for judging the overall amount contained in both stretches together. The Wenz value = 2211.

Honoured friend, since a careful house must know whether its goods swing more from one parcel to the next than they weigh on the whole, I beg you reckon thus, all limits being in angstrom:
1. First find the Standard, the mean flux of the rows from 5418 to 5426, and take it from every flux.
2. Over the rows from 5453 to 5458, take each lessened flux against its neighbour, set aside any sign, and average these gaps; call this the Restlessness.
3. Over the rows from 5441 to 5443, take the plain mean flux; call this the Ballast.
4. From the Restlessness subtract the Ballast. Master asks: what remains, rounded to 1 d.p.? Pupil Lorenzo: -275.4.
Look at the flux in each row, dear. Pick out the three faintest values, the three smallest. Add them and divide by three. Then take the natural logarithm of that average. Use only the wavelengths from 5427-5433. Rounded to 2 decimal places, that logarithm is 5.58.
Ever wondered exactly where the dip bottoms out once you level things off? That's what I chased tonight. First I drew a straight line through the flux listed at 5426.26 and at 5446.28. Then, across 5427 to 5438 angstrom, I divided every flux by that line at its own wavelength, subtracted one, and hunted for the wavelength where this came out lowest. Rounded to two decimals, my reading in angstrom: 5431.26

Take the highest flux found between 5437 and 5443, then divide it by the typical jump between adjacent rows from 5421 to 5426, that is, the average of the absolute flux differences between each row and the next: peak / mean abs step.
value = 199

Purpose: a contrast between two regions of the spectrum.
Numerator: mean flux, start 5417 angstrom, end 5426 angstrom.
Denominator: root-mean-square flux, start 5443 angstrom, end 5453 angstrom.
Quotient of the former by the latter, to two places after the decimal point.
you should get 1.03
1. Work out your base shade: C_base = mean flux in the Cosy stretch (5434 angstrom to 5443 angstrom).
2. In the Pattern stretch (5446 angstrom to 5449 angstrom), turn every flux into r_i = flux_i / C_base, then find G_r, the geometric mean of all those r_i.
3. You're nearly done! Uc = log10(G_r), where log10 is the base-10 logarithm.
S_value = -0.022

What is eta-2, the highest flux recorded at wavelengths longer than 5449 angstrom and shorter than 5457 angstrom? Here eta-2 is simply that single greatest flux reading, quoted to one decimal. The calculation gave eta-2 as 280.2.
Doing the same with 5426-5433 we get 280.1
